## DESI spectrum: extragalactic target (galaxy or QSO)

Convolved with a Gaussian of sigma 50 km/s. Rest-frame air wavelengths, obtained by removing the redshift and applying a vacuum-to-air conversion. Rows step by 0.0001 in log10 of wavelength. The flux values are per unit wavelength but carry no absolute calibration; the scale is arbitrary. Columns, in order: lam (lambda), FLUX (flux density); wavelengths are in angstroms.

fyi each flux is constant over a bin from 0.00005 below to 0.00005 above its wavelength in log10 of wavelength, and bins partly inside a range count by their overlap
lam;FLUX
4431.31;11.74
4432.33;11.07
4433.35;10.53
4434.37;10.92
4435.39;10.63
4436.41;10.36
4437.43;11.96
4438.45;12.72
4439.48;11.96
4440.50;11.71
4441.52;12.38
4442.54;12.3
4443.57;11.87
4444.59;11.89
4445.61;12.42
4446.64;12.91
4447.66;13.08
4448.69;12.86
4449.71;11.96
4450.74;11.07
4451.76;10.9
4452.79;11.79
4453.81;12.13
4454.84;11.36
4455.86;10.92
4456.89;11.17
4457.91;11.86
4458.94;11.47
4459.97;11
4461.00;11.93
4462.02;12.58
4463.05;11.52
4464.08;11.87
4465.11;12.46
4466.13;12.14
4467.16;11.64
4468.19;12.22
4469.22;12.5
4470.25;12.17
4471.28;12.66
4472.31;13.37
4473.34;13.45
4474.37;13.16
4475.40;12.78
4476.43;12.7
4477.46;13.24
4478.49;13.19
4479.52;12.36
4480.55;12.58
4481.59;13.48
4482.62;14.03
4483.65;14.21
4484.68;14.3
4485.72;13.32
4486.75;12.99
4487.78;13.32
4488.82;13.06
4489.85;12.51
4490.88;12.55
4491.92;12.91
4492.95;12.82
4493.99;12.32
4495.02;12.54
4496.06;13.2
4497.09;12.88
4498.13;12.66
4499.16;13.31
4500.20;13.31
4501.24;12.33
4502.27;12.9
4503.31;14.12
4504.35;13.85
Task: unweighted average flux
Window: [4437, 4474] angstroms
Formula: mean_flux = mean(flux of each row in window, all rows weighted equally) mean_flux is 12.1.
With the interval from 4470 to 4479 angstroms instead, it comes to 13.0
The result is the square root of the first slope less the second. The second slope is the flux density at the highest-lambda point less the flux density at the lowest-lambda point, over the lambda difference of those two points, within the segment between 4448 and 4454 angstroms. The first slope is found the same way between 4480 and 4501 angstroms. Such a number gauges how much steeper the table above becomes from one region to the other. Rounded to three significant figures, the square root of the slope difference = 0.424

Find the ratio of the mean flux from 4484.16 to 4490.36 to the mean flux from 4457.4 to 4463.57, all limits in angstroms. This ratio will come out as 1.13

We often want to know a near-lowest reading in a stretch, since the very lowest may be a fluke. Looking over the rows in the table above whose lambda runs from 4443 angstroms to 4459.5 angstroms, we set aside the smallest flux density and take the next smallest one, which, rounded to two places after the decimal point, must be 10.92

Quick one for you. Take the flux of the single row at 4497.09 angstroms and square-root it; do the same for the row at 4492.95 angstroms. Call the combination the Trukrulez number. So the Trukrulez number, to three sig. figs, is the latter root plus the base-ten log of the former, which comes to 4.14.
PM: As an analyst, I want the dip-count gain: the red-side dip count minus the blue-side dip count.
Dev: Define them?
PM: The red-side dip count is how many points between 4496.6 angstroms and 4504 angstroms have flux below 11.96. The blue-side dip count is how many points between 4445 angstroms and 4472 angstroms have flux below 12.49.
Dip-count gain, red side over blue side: -20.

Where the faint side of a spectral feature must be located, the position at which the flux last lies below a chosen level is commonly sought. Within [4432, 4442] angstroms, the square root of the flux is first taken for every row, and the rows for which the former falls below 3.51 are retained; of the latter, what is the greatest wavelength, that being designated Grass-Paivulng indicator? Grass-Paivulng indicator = 4440.50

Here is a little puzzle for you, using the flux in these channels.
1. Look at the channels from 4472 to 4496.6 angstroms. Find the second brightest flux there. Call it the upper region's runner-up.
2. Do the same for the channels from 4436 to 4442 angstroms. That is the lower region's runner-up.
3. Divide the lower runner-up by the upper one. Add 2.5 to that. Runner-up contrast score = 3.371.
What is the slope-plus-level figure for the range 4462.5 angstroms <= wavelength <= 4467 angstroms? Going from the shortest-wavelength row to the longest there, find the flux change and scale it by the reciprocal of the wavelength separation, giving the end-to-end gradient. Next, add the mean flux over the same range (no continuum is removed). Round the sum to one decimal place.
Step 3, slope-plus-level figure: 12.2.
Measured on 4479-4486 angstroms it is 13.6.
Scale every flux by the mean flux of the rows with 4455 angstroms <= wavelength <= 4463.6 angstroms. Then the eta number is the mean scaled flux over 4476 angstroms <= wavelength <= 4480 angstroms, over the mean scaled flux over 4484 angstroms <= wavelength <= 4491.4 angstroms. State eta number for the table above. 0.98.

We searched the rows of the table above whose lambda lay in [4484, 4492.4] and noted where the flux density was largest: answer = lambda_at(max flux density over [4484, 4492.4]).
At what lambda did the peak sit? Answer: 4484.68 angstroms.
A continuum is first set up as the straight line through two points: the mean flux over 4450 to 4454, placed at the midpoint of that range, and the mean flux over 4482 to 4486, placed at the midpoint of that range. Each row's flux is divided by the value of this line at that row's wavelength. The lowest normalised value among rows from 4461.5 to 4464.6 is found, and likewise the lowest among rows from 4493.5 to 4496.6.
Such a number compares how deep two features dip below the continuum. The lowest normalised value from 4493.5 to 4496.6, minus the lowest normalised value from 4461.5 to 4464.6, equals -0.10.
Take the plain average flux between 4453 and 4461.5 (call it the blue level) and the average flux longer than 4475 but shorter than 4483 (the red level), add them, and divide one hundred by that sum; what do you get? 4.08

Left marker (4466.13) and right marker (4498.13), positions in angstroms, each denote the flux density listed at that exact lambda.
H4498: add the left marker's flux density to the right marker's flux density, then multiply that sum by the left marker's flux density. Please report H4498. 301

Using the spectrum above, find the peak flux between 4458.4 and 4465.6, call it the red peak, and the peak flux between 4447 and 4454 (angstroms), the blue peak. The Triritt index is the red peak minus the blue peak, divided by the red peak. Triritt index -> -0.04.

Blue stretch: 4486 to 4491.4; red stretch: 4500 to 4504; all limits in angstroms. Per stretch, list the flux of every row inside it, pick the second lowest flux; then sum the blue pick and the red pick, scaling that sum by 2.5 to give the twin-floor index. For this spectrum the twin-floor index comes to 64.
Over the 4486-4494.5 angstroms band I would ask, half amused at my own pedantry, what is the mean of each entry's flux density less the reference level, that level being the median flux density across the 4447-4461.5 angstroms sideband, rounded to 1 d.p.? 1.2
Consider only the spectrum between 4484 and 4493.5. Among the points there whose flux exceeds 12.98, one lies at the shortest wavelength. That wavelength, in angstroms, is 4484.68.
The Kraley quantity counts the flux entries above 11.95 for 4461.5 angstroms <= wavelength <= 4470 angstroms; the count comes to 5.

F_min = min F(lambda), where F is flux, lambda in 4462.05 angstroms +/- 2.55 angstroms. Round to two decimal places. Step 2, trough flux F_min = 11.00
